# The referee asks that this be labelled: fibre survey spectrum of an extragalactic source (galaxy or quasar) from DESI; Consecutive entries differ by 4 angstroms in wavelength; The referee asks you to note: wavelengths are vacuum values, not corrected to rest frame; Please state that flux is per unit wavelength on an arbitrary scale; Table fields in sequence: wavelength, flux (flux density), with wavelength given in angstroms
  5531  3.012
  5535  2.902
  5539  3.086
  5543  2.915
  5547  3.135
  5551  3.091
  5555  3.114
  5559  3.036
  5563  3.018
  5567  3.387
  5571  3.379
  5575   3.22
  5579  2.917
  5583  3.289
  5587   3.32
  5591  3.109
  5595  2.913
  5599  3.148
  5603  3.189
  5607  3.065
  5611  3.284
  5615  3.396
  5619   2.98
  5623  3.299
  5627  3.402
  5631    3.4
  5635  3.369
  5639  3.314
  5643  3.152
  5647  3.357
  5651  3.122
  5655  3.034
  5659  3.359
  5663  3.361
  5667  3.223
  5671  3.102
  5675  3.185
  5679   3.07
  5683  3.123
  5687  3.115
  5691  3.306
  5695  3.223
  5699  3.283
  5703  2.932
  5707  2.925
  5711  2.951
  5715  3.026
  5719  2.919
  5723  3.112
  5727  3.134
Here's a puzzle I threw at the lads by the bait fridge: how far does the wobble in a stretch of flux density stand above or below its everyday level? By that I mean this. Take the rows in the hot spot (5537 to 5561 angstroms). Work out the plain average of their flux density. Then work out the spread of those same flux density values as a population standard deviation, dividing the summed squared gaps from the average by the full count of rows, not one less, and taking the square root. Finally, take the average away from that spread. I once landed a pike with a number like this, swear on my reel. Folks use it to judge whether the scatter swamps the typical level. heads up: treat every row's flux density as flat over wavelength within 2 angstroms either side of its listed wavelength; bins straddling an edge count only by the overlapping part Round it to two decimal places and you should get -2.99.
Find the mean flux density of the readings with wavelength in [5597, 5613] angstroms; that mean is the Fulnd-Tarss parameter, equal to 3.17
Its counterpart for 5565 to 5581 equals 3.23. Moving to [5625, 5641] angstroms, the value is 3.37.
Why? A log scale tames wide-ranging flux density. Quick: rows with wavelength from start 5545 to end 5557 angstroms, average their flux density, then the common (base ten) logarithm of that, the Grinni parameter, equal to 0.493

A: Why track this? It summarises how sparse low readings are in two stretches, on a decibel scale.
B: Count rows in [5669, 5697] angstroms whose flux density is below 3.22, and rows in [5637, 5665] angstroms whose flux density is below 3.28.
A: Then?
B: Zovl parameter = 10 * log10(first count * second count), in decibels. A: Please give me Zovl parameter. 11.8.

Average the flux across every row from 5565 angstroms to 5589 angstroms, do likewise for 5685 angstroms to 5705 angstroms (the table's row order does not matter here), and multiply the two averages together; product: 10.3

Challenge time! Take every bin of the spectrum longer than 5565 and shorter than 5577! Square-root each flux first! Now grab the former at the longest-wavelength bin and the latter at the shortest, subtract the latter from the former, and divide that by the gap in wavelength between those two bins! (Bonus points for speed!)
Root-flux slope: -0.0057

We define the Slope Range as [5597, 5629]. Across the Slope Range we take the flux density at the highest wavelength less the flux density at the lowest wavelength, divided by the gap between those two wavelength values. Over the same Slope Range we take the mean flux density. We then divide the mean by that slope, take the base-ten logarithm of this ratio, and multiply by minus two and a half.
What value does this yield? -6.4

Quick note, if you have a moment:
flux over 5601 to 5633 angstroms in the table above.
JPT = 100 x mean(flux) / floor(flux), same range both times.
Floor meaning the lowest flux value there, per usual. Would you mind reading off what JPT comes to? 109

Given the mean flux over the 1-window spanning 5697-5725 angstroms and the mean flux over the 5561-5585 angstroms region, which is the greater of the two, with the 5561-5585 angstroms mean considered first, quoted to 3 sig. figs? 3.20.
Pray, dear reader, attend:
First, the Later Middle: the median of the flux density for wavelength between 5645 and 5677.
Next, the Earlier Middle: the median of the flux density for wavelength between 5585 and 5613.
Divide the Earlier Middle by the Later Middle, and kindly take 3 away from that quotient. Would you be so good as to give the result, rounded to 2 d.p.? -2.02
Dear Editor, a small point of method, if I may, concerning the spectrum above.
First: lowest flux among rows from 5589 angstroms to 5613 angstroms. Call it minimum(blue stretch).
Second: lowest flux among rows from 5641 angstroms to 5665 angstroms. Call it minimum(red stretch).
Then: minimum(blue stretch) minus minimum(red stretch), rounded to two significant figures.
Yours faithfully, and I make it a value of -0.12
